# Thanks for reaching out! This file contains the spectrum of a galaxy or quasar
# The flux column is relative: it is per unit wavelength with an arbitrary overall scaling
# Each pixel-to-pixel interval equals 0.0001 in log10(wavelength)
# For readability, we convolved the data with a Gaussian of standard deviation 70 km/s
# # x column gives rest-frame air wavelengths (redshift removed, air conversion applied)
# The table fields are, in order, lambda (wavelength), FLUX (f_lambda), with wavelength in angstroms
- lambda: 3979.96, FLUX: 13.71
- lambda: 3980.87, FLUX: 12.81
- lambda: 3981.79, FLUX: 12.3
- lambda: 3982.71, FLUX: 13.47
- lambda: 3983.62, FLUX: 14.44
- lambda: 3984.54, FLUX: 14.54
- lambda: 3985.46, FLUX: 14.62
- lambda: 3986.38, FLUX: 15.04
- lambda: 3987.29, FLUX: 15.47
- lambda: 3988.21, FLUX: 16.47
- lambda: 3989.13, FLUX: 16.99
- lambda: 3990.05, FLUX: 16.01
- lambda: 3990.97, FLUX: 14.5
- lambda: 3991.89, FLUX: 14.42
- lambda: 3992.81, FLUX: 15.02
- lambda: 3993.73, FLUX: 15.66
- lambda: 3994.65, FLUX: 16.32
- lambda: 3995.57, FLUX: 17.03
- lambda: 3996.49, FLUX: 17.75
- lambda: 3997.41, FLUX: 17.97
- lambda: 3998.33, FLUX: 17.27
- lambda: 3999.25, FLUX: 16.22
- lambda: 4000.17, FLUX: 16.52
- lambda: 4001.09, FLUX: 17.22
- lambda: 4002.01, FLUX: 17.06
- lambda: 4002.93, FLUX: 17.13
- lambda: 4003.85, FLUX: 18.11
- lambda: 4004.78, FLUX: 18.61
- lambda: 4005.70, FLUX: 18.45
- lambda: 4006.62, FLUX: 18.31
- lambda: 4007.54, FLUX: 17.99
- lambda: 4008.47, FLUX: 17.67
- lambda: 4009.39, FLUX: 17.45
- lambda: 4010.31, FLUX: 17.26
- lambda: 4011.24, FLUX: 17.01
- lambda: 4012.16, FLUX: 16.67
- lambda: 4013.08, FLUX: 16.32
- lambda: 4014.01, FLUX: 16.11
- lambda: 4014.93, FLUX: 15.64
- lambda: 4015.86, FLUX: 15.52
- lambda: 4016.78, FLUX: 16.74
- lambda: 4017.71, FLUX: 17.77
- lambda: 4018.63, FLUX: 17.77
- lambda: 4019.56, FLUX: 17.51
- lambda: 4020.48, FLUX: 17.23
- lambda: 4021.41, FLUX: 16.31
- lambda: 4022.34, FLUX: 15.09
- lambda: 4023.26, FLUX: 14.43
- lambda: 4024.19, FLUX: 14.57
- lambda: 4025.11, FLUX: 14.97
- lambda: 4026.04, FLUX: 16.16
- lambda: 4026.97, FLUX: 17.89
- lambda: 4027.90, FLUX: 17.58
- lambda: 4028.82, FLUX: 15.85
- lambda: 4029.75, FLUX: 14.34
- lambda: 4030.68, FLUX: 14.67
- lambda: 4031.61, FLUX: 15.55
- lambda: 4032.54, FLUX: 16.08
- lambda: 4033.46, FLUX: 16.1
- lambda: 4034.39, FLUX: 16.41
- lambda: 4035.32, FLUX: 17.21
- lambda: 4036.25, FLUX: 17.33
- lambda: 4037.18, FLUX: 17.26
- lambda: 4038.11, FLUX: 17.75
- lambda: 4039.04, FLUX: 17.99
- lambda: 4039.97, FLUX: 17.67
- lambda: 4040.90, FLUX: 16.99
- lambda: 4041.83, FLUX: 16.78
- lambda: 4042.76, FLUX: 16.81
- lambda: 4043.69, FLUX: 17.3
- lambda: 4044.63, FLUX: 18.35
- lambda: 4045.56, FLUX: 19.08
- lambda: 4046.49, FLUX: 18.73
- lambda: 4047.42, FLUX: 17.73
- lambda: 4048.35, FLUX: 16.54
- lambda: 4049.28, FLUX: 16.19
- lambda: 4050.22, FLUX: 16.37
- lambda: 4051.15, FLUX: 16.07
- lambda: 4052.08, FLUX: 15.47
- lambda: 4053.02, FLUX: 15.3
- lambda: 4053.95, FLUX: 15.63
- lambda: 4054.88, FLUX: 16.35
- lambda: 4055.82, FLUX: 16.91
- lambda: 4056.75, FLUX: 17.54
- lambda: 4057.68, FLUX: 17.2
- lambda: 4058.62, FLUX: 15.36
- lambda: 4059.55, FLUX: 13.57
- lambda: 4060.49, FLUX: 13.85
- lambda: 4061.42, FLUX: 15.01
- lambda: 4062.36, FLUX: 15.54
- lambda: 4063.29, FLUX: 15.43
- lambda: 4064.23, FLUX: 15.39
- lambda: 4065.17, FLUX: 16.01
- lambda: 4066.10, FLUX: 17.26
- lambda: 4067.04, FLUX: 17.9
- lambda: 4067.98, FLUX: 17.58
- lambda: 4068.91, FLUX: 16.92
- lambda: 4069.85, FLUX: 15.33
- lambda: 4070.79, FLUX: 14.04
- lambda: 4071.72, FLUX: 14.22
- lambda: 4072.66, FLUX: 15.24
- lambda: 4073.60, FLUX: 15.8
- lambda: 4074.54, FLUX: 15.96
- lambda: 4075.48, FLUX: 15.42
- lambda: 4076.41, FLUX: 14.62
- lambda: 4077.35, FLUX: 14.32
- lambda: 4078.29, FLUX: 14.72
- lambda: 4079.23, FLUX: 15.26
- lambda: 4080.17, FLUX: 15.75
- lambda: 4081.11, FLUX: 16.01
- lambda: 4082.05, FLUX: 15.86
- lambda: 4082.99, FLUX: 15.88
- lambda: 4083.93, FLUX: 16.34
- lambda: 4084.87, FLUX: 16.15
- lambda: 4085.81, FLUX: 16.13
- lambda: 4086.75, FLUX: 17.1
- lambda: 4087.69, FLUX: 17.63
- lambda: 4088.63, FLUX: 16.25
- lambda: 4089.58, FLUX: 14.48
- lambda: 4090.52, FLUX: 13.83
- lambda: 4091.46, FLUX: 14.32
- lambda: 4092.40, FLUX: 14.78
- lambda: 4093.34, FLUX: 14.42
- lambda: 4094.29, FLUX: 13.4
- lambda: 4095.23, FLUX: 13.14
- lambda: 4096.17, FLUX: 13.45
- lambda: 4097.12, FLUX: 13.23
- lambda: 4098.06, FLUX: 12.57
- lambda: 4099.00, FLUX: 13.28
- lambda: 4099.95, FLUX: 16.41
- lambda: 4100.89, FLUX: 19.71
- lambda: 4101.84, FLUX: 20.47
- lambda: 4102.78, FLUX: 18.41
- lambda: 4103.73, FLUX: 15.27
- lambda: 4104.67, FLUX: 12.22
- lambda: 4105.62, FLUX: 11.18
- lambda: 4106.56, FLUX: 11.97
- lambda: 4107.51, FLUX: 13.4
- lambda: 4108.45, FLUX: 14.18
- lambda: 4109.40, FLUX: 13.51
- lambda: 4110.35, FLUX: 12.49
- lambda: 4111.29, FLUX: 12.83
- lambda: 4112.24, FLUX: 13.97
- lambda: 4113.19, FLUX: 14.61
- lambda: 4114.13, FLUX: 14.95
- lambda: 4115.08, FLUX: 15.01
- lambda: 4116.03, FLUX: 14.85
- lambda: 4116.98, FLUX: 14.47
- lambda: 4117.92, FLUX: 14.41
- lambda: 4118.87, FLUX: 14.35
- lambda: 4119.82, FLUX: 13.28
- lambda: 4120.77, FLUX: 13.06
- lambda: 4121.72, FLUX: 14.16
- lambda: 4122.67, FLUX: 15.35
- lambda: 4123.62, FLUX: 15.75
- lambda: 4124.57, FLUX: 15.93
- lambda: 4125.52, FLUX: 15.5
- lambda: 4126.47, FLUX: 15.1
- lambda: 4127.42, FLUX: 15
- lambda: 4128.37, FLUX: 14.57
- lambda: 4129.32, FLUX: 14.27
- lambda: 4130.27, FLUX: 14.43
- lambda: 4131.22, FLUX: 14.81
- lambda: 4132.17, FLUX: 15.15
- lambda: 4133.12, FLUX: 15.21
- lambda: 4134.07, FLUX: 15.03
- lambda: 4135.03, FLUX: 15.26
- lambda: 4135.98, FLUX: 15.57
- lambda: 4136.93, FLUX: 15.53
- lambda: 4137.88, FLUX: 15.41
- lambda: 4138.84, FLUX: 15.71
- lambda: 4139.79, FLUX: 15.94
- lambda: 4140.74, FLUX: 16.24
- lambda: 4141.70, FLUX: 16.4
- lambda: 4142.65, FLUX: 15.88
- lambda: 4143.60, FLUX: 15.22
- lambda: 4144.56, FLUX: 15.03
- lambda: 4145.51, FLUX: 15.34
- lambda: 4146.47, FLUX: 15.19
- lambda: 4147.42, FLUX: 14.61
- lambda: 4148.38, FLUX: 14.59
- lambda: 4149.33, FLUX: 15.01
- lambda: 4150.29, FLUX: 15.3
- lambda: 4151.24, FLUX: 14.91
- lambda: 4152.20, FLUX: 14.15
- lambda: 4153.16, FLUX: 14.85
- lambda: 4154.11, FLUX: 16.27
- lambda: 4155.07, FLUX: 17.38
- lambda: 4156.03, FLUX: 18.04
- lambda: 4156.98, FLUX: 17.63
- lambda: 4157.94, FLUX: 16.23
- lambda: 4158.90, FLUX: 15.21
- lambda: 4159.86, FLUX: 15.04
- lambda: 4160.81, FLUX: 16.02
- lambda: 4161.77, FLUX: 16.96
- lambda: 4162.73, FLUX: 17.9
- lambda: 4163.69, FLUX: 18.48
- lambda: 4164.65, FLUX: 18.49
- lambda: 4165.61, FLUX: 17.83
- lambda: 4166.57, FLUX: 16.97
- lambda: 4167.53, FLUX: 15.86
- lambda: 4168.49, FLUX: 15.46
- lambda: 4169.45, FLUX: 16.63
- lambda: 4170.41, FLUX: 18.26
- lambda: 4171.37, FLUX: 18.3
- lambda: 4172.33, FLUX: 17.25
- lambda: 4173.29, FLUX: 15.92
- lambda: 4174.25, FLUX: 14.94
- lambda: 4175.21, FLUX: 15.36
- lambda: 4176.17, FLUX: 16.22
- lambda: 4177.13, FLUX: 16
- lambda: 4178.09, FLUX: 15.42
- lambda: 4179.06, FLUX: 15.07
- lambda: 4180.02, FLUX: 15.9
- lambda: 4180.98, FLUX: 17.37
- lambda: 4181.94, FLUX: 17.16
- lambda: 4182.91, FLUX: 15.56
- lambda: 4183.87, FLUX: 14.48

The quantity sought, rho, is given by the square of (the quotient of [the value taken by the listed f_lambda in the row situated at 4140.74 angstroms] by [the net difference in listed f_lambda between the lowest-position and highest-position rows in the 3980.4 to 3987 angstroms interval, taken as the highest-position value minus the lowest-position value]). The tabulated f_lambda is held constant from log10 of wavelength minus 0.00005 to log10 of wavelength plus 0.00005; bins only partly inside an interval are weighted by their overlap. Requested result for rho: 53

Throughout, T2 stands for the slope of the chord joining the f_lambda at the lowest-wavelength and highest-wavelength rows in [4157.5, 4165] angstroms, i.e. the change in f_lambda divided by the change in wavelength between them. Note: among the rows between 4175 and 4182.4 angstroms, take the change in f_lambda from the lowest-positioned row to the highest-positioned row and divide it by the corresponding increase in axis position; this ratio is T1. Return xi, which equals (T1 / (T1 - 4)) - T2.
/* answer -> -0.41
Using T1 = 0.27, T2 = 0.34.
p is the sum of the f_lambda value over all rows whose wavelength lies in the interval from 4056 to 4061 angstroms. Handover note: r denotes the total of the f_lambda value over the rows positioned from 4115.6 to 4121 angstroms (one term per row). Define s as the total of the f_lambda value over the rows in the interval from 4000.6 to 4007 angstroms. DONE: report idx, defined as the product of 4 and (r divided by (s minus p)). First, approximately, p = 78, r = 84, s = 125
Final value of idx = 7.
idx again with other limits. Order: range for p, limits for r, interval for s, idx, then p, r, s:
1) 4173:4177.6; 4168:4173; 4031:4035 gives -24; 78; 86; 64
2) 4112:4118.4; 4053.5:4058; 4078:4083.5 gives -38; 102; 84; 93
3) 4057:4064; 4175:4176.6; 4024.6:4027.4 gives -2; 106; 32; 49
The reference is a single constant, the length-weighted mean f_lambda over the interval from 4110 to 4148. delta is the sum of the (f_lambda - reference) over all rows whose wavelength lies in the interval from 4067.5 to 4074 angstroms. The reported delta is 5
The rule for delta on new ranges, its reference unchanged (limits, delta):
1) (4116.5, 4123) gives -5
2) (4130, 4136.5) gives 1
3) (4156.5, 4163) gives 11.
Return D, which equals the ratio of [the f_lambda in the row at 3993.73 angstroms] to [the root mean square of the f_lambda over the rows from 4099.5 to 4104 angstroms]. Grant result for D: 0.86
